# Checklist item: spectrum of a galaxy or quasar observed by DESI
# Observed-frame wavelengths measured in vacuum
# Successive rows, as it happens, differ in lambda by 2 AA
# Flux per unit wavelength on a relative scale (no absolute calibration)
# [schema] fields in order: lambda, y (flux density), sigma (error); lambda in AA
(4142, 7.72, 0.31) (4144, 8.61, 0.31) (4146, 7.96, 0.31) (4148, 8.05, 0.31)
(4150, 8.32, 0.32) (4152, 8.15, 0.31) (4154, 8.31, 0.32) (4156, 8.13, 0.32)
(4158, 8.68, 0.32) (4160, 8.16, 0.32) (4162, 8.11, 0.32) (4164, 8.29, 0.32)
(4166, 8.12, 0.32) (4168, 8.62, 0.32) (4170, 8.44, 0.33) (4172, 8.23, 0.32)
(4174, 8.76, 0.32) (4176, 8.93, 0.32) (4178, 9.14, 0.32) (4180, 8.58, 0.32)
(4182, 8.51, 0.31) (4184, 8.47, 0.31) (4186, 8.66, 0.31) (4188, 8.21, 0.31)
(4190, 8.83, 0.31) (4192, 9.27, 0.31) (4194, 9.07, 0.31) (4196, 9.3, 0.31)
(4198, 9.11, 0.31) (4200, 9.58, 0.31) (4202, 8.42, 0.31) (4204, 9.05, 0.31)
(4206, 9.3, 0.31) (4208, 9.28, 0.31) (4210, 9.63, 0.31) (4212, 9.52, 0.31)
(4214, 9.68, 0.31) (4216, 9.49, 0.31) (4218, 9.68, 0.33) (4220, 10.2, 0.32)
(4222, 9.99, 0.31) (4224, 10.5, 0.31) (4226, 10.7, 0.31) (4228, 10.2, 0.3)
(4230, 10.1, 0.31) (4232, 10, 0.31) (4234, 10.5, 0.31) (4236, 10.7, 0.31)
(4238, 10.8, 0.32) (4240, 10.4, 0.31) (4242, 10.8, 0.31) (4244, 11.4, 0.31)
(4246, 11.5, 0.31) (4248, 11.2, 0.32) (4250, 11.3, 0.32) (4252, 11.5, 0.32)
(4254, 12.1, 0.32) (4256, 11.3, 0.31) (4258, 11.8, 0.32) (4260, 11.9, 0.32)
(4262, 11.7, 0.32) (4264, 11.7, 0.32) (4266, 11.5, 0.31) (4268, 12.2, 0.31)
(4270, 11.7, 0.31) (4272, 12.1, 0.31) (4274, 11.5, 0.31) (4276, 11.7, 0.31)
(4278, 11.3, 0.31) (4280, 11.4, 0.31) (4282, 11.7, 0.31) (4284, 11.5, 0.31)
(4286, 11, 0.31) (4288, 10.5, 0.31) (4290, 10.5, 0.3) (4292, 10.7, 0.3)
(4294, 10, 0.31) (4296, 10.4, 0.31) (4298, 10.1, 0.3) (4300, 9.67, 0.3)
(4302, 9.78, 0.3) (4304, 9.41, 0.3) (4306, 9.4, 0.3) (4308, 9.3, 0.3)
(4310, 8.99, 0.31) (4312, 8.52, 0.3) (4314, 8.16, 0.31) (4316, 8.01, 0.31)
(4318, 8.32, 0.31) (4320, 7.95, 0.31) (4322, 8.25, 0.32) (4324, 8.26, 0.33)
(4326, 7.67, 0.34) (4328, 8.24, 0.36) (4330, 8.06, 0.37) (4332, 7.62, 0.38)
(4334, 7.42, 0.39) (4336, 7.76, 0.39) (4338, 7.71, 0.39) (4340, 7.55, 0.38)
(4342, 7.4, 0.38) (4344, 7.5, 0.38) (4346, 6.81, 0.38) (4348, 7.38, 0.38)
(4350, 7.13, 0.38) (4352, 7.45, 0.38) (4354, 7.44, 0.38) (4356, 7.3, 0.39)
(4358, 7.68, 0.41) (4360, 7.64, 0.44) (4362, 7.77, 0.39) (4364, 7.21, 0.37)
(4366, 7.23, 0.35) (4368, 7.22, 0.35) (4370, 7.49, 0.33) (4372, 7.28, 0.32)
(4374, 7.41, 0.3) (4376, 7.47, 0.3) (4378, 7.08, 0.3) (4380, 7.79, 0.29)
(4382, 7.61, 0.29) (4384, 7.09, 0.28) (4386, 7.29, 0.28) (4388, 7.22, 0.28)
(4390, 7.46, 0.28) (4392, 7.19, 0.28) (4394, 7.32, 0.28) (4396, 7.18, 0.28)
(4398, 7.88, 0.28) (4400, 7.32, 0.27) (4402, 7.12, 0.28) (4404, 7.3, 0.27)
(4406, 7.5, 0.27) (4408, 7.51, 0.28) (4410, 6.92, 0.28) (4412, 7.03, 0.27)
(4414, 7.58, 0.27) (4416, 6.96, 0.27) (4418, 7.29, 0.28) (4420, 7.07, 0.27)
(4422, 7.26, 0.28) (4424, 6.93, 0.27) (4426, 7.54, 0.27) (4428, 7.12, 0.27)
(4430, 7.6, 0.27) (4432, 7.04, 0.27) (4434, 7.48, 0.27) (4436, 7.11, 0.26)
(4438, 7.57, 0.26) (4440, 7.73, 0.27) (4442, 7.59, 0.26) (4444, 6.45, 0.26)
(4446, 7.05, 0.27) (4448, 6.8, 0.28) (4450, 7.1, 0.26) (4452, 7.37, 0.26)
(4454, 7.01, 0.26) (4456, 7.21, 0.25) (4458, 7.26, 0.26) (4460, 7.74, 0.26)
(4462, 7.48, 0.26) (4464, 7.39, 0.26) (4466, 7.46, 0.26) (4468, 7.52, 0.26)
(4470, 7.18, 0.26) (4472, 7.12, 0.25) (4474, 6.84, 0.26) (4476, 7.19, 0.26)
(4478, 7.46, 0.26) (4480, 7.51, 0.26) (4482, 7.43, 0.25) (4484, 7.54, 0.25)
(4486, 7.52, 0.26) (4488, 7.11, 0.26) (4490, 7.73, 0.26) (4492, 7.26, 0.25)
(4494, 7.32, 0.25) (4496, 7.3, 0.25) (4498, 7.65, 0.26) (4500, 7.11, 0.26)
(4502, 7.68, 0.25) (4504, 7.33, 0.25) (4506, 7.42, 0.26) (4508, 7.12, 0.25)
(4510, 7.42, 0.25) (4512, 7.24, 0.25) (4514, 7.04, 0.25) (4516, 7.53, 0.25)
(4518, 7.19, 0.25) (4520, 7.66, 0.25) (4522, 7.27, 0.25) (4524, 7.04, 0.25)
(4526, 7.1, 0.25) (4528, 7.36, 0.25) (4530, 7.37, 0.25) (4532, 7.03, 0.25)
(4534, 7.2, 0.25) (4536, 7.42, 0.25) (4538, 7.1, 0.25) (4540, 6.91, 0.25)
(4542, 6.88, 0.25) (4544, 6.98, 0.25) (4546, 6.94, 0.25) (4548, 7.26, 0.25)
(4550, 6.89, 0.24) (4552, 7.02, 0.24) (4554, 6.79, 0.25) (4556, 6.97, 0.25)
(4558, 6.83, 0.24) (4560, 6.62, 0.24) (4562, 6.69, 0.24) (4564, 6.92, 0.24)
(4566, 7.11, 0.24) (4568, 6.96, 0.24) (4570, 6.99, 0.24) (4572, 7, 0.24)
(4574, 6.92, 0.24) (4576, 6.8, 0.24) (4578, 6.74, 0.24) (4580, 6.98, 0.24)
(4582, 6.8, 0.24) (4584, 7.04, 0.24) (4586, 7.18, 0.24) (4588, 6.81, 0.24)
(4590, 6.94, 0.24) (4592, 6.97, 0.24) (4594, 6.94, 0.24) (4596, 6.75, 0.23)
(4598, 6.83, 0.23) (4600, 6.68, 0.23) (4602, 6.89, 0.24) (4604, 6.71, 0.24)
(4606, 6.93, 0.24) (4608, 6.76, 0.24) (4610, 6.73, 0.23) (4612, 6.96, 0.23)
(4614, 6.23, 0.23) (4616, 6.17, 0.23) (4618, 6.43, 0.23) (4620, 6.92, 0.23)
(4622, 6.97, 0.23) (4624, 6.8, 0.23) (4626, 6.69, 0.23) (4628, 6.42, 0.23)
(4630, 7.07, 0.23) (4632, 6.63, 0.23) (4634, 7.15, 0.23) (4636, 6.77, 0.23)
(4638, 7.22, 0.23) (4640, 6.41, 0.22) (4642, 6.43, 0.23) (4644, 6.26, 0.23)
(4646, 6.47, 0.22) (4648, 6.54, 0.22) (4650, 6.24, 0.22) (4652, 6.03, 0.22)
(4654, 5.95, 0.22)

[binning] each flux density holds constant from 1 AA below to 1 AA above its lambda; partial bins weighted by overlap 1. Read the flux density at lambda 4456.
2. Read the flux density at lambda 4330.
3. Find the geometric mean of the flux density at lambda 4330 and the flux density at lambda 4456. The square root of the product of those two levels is 7.6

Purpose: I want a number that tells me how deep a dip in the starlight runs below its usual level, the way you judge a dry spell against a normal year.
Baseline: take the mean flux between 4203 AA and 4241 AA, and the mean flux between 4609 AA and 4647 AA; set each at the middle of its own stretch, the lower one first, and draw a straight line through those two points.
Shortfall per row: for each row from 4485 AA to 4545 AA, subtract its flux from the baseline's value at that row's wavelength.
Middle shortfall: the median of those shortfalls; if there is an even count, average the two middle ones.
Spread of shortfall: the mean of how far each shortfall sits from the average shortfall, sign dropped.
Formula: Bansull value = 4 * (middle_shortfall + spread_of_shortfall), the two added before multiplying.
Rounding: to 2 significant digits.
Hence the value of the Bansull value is 2.1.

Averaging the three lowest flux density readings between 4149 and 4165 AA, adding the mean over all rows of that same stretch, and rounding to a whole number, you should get 16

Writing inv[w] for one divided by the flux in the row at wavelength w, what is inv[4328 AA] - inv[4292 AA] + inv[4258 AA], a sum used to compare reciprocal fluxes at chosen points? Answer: 0.113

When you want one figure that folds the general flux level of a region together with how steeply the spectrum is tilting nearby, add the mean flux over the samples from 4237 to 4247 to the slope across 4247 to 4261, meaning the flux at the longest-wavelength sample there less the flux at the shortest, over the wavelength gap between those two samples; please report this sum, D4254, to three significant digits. 11.0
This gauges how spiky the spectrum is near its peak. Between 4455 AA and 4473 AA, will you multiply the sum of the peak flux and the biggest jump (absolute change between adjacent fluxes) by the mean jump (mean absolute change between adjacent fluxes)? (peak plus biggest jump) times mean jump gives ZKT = 1.4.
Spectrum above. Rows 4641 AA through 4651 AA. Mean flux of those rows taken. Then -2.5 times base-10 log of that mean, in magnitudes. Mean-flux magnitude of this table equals -2.01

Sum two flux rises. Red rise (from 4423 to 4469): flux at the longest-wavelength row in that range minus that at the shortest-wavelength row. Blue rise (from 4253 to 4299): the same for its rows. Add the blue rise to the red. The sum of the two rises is -1.4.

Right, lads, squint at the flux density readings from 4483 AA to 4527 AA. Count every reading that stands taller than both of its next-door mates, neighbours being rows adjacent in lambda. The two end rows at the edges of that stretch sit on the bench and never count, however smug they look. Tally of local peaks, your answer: 8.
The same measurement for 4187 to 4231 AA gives 8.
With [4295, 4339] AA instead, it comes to 5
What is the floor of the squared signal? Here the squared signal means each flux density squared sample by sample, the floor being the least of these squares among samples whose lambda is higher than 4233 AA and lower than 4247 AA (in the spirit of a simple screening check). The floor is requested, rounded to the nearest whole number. 108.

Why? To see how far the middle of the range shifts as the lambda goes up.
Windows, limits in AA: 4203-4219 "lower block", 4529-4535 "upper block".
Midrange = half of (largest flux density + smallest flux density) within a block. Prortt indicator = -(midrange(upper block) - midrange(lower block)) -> 2.2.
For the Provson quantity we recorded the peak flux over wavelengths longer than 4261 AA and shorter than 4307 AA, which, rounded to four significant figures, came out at 12.20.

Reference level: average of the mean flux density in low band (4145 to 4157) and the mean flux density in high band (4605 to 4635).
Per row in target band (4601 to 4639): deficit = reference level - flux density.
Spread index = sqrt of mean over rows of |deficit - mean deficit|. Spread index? 0.47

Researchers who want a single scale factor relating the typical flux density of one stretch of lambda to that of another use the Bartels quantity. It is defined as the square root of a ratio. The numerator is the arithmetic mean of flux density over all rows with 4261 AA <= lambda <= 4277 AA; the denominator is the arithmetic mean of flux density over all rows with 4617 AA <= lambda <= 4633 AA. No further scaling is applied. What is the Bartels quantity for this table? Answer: 1.32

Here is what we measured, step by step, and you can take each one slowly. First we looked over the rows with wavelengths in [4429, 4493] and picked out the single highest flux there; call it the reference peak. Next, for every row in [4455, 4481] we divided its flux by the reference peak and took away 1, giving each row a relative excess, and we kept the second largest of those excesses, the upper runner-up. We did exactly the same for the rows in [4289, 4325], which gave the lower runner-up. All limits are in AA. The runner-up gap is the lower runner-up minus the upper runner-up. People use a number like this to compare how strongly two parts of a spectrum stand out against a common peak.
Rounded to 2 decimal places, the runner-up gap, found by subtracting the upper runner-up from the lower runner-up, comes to 0.39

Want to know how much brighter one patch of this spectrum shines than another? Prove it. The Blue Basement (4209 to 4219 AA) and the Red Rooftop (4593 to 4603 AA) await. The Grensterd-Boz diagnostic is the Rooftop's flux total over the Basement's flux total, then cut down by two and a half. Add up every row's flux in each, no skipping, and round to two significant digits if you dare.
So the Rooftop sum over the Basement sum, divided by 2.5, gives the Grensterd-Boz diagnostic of 0.28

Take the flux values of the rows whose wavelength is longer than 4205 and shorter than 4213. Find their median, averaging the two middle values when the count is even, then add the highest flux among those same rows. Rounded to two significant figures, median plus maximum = 19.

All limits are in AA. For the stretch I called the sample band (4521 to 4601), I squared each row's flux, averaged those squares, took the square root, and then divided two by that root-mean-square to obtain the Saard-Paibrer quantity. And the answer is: 0.287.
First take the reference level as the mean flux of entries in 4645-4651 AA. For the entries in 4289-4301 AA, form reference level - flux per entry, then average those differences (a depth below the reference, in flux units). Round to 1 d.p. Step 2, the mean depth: -3.8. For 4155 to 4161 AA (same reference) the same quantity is -1.9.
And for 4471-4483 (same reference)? -0.8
